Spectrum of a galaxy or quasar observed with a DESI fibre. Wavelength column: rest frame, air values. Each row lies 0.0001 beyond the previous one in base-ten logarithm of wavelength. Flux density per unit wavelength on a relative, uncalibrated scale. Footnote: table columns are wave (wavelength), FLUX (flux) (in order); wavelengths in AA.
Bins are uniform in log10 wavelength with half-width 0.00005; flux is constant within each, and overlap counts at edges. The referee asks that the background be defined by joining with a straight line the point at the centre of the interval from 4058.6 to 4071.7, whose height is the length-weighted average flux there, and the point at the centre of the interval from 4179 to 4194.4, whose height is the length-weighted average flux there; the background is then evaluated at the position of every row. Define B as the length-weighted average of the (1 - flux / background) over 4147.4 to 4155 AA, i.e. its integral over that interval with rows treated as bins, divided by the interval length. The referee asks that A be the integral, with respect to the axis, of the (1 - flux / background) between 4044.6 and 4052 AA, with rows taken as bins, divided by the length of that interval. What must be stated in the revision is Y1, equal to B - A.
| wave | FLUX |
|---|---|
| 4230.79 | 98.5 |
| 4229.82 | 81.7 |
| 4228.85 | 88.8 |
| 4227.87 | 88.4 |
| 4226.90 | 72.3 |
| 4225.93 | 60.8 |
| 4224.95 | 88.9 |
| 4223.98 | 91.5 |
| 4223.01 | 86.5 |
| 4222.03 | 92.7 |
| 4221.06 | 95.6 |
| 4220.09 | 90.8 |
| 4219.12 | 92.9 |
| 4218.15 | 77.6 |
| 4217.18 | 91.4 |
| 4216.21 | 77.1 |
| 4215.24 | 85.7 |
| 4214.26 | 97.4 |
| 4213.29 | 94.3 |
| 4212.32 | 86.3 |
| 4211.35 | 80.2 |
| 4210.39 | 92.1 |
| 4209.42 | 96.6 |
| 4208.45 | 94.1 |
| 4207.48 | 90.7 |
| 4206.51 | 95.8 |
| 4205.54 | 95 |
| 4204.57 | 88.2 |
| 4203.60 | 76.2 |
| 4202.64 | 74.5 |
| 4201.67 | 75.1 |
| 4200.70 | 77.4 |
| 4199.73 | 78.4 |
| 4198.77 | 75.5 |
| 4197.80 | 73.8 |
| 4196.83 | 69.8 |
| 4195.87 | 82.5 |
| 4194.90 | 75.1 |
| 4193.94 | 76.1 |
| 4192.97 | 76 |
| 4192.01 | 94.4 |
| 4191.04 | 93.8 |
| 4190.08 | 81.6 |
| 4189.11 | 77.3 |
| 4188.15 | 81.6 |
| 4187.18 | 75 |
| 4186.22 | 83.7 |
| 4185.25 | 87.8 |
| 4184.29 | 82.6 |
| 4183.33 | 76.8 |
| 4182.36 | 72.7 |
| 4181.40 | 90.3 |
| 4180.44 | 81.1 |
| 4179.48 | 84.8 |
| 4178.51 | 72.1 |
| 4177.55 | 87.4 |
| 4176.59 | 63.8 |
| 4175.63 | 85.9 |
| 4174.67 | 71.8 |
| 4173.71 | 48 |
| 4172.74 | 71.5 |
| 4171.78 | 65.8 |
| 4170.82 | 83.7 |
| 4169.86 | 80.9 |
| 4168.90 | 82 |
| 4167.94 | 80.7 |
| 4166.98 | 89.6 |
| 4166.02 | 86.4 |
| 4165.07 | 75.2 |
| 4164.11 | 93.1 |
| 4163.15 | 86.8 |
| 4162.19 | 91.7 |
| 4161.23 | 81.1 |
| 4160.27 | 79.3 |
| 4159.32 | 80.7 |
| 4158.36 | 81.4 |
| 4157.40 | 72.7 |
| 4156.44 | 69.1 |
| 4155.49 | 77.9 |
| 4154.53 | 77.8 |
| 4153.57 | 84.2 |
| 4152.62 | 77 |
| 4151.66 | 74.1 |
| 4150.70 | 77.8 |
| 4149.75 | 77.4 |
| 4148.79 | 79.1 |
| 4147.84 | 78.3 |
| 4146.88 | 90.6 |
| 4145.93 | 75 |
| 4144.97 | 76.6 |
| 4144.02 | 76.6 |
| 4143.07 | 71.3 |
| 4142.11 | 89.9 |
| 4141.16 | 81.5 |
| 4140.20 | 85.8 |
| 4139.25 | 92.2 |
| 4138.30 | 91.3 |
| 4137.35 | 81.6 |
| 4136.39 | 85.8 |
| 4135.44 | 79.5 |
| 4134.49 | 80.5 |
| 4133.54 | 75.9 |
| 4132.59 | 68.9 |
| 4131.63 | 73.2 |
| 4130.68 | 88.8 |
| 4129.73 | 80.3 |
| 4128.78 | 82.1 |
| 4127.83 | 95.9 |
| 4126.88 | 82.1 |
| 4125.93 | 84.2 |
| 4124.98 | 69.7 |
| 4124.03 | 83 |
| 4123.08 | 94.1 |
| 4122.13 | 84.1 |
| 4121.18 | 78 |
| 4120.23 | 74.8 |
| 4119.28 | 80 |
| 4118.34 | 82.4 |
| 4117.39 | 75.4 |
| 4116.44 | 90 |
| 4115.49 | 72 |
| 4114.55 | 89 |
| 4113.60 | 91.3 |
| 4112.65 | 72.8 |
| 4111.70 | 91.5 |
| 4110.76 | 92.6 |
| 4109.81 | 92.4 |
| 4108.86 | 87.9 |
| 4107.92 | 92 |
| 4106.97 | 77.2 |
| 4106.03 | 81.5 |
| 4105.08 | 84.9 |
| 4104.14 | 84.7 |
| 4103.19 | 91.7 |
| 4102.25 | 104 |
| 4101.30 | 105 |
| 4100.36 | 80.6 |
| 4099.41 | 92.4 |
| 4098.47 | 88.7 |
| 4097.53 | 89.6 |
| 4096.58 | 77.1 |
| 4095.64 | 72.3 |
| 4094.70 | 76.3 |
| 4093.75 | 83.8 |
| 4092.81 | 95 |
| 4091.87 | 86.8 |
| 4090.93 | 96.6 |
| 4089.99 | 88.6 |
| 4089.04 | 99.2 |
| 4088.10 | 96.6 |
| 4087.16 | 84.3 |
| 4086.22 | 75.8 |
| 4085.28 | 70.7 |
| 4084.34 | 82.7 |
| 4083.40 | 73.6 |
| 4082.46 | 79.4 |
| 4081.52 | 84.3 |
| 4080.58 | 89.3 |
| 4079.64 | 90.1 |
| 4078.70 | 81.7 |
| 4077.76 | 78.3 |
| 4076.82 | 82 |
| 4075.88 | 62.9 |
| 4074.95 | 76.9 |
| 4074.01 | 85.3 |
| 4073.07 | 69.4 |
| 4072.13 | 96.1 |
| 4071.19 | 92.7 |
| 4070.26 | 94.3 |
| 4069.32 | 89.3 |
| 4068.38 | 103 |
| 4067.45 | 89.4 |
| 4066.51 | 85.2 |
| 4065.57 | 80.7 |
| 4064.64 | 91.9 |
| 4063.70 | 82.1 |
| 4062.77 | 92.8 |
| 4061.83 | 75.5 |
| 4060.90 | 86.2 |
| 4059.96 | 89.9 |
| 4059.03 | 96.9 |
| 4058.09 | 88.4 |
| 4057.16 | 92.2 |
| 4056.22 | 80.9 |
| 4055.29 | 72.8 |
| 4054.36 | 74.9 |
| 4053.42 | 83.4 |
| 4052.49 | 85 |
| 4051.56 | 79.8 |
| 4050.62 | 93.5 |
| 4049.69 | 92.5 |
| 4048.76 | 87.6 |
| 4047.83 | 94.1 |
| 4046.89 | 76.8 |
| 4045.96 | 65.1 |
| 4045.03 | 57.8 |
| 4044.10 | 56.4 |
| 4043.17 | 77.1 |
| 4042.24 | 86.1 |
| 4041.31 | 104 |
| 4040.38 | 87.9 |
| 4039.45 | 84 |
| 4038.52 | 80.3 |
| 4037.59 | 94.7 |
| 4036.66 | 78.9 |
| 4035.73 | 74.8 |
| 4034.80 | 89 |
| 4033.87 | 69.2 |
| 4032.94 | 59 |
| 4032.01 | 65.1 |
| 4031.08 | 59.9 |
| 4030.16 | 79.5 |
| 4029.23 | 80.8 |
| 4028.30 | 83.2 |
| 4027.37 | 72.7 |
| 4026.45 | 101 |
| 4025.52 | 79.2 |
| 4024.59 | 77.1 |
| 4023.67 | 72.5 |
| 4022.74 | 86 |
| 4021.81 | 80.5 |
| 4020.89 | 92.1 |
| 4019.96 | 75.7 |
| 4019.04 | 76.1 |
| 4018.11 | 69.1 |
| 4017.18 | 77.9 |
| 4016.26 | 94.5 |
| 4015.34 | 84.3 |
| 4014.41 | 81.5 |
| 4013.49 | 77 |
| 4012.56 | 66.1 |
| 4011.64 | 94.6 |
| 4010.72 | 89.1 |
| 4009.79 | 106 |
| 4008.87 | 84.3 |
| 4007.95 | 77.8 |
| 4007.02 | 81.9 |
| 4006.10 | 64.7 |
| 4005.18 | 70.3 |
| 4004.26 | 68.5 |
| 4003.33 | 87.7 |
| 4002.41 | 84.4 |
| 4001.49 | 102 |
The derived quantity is -0.03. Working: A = 0.103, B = 0.07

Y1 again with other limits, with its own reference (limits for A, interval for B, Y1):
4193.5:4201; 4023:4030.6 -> 0.05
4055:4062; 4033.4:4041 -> 0.05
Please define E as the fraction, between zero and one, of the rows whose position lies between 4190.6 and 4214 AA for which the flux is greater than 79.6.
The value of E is 0.54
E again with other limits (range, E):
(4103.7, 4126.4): 0.71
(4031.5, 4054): 0.58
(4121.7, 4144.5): 0.71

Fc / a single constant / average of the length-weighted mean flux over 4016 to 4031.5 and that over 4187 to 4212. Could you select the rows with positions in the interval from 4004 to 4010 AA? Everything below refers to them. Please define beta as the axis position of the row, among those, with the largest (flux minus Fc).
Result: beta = 4009.79 AA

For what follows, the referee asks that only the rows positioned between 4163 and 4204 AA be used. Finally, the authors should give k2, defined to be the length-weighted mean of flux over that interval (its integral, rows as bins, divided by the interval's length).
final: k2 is 79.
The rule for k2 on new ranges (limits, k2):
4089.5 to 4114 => 88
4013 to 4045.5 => 79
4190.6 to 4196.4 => 83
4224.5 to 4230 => 80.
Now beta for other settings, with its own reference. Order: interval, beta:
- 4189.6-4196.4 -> 4192.01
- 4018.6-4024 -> 4020.89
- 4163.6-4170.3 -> 4164.11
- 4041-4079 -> 4041.31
